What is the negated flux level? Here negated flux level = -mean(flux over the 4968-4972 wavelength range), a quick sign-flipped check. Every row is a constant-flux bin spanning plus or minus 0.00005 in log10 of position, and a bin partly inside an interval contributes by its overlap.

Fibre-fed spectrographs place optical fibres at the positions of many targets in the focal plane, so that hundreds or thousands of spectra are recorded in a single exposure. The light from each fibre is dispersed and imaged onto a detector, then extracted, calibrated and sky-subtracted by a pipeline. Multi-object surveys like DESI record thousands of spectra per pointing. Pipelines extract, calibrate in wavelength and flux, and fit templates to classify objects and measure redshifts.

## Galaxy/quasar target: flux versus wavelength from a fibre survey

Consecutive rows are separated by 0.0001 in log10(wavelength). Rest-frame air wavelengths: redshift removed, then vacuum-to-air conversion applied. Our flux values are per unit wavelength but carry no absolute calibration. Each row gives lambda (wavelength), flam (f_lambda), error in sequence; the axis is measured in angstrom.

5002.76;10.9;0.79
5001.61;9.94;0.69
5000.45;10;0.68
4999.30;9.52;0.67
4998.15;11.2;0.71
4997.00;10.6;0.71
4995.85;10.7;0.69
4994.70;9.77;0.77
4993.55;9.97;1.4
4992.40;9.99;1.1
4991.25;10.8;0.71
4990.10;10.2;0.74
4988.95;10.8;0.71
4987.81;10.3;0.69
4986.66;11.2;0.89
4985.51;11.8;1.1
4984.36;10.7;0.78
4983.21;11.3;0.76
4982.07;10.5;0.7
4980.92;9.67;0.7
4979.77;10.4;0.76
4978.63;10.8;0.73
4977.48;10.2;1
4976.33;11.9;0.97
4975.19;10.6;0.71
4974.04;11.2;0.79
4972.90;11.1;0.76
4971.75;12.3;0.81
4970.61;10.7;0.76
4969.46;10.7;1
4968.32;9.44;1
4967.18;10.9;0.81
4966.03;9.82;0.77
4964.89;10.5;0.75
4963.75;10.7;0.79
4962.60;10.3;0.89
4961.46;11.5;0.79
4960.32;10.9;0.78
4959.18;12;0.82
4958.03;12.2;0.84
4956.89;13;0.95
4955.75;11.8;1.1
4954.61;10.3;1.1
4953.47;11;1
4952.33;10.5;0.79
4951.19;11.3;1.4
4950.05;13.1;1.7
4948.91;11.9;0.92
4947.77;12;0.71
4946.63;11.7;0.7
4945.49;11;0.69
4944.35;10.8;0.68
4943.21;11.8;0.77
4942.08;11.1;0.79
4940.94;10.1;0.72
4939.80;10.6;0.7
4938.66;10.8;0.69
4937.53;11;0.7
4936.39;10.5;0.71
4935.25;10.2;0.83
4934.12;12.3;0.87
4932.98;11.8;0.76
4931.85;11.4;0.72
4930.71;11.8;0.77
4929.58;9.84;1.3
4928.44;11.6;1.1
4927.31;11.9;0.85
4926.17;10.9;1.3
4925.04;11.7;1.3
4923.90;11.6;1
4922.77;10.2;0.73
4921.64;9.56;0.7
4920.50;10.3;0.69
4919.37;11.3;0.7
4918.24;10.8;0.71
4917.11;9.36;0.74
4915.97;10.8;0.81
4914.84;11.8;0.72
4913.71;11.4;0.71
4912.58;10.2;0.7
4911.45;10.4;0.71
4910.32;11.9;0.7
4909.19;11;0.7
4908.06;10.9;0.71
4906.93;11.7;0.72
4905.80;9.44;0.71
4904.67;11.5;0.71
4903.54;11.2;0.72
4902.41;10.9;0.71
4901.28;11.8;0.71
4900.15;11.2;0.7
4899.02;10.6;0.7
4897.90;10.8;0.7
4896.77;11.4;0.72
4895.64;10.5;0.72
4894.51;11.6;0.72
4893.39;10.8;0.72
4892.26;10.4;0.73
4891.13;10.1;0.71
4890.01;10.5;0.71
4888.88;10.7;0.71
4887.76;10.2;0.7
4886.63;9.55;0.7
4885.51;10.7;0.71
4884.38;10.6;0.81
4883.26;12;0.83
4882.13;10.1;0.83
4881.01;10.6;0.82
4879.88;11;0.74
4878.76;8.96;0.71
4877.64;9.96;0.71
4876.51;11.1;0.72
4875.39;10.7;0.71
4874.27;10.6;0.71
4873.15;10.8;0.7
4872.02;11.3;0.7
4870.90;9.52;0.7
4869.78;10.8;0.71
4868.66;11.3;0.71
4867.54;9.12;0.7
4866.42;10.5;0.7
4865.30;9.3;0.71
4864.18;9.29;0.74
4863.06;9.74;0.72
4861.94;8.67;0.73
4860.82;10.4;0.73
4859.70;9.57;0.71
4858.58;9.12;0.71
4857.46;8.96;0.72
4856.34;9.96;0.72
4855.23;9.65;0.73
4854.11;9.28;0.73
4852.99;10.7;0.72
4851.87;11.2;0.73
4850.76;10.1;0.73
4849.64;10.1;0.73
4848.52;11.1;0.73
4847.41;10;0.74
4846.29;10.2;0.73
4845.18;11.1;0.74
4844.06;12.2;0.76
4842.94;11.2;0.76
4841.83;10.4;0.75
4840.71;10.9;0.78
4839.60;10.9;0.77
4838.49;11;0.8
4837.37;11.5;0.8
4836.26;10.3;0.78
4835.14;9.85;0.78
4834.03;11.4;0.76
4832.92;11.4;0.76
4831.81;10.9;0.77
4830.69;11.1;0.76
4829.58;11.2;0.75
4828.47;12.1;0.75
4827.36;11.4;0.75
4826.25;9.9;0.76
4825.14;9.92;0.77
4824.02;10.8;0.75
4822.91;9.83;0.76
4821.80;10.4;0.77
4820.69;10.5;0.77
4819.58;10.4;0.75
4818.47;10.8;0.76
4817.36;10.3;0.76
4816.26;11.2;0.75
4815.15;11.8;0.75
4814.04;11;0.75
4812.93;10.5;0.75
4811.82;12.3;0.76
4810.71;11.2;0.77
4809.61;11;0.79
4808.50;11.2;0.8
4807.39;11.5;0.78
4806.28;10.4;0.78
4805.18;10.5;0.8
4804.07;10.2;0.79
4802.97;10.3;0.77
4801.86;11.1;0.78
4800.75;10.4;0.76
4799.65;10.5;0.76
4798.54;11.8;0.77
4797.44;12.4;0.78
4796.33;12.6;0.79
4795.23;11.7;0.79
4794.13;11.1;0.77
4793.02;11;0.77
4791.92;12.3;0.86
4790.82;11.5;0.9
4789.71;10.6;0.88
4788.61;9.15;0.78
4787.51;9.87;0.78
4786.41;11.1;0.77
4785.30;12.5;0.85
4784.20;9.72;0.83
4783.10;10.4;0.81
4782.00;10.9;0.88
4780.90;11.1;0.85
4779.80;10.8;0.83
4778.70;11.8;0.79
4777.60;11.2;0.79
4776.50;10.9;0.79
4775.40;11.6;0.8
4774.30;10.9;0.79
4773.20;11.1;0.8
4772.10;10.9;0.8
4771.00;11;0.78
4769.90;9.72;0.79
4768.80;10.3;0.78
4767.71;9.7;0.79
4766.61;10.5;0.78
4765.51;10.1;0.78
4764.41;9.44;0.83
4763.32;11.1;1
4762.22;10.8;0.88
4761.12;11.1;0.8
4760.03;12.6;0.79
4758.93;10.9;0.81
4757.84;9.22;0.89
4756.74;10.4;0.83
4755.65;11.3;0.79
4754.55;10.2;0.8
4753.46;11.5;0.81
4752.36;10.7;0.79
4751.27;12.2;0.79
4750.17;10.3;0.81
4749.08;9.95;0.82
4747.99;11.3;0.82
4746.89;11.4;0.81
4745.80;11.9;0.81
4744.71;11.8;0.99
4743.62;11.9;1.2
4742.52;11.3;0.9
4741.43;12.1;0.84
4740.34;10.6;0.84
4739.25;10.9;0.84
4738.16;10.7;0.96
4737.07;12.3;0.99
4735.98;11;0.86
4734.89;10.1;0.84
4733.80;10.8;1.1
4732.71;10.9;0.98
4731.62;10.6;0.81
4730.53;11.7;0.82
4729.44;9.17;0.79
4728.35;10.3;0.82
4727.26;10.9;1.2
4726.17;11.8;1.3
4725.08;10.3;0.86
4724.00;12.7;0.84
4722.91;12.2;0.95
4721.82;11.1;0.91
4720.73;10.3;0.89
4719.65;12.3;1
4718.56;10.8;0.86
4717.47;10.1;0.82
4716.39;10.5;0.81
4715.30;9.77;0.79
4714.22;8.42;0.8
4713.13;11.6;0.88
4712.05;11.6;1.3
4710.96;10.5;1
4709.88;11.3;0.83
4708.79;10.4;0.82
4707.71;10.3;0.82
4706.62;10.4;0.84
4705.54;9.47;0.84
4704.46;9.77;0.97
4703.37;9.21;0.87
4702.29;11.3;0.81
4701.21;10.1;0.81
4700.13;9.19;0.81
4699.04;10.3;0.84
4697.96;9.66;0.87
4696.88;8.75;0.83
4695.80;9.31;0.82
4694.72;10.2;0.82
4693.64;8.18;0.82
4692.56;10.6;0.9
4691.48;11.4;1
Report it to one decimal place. -10.8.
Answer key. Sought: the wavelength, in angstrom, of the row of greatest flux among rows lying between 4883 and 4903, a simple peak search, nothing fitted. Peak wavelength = 4883.26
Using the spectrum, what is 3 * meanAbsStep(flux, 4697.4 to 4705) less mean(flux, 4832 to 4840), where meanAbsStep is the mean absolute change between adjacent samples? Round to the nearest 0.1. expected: -7.7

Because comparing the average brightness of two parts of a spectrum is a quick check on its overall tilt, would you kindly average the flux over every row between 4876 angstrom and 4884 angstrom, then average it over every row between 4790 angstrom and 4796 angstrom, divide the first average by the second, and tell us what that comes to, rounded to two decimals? 0.91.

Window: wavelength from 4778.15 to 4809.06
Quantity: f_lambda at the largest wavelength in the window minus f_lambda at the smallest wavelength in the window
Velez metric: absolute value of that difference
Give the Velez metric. 0.6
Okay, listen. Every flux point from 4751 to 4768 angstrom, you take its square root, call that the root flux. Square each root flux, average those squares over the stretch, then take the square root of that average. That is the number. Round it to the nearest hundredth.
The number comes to 3.28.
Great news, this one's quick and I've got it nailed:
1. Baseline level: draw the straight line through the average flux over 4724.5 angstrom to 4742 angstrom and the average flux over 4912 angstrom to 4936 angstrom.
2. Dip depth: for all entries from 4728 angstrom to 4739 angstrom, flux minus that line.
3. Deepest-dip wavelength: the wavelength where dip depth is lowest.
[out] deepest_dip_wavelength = 4729.44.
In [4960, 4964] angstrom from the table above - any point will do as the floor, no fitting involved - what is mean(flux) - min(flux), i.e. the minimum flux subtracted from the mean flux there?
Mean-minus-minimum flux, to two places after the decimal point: 0.55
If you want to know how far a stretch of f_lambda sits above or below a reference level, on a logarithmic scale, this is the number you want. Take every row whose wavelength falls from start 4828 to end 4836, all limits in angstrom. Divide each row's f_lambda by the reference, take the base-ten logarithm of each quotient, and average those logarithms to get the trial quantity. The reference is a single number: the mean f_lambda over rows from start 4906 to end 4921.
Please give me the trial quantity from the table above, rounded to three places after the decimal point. 0.008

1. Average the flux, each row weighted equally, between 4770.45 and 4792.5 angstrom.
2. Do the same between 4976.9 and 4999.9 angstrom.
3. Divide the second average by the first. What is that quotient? 0.96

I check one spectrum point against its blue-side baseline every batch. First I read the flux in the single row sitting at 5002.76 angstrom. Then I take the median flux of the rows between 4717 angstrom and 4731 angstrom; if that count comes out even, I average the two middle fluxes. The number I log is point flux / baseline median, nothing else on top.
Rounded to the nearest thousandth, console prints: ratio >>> 1.000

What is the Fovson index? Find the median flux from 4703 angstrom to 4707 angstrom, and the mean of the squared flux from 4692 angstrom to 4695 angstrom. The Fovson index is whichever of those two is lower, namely 9.6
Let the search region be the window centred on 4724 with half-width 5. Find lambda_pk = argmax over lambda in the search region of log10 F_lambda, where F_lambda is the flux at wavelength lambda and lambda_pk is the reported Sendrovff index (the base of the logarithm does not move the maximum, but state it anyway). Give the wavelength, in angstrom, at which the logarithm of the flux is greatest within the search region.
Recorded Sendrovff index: 4724.00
